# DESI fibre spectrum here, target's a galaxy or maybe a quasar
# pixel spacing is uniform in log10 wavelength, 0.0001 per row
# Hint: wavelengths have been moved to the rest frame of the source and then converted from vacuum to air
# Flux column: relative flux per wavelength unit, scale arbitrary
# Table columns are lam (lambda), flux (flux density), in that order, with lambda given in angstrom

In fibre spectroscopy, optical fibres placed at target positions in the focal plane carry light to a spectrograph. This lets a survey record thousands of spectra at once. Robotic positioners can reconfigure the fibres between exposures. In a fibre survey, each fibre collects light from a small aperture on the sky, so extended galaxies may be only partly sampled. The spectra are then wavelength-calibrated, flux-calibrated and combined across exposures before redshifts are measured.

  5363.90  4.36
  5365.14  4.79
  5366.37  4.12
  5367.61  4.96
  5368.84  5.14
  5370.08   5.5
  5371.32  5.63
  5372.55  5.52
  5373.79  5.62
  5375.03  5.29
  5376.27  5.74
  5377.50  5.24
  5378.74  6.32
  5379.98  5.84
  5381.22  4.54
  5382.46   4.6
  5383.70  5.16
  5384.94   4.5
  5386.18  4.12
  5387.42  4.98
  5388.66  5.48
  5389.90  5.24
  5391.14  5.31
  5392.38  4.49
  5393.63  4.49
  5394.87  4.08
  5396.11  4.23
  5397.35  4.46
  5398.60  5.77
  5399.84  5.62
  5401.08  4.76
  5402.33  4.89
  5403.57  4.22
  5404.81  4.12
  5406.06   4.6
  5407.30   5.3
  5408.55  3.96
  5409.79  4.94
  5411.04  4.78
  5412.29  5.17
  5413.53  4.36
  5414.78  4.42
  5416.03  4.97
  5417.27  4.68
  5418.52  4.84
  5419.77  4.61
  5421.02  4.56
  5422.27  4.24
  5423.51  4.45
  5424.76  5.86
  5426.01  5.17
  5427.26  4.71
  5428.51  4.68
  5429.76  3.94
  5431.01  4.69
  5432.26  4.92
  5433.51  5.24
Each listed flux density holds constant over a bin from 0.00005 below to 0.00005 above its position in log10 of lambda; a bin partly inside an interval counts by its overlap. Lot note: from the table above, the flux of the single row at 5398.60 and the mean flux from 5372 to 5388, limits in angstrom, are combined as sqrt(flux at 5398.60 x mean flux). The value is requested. 5.5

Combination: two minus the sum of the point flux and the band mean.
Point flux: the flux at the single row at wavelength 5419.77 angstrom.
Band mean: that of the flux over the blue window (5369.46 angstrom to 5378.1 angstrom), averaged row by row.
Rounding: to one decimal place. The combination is -8.1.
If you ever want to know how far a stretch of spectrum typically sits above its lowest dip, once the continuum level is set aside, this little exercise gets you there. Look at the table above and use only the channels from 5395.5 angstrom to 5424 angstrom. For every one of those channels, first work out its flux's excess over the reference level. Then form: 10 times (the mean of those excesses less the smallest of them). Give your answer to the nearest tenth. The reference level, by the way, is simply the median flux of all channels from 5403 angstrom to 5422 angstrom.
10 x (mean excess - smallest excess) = 7.3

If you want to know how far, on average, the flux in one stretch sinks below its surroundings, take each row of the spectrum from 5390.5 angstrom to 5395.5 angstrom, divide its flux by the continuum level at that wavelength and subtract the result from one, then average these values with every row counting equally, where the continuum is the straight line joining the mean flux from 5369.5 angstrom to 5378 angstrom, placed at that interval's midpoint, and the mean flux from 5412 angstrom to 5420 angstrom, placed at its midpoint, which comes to 0.11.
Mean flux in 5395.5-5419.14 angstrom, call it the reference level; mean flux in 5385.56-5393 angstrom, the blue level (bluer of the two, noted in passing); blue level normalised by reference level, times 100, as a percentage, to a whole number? 104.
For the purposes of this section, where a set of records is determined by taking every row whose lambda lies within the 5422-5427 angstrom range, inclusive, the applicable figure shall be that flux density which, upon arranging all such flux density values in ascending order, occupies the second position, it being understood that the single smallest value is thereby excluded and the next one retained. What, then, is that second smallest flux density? 4.45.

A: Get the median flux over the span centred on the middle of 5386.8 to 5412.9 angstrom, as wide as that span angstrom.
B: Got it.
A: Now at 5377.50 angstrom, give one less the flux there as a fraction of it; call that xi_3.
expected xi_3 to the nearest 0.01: -0.10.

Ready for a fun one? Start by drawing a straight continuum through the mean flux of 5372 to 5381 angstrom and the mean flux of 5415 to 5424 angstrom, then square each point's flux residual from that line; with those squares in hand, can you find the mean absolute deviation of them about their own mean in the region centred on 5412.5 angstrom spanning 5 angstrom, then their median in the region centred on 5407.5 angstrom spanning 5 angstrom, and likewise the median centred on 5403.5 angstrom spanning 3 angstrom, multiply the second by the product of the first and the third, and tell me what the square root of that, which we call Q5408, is 0.06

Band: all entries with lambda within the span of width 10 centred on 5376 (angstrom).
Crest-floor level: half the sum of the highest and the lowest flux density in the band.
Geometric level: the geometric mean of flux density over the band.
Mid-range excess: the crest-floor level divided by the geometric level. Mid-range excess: 1.02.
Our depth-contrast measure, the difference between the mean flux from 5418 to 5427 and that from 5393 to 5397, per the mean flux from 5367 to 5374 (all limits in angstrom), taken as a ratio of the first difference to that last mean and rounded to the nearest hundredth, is 0.10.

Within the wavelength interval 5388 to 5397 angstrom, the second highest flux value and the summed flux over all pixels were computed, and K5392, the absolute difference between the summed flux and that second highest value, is 28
